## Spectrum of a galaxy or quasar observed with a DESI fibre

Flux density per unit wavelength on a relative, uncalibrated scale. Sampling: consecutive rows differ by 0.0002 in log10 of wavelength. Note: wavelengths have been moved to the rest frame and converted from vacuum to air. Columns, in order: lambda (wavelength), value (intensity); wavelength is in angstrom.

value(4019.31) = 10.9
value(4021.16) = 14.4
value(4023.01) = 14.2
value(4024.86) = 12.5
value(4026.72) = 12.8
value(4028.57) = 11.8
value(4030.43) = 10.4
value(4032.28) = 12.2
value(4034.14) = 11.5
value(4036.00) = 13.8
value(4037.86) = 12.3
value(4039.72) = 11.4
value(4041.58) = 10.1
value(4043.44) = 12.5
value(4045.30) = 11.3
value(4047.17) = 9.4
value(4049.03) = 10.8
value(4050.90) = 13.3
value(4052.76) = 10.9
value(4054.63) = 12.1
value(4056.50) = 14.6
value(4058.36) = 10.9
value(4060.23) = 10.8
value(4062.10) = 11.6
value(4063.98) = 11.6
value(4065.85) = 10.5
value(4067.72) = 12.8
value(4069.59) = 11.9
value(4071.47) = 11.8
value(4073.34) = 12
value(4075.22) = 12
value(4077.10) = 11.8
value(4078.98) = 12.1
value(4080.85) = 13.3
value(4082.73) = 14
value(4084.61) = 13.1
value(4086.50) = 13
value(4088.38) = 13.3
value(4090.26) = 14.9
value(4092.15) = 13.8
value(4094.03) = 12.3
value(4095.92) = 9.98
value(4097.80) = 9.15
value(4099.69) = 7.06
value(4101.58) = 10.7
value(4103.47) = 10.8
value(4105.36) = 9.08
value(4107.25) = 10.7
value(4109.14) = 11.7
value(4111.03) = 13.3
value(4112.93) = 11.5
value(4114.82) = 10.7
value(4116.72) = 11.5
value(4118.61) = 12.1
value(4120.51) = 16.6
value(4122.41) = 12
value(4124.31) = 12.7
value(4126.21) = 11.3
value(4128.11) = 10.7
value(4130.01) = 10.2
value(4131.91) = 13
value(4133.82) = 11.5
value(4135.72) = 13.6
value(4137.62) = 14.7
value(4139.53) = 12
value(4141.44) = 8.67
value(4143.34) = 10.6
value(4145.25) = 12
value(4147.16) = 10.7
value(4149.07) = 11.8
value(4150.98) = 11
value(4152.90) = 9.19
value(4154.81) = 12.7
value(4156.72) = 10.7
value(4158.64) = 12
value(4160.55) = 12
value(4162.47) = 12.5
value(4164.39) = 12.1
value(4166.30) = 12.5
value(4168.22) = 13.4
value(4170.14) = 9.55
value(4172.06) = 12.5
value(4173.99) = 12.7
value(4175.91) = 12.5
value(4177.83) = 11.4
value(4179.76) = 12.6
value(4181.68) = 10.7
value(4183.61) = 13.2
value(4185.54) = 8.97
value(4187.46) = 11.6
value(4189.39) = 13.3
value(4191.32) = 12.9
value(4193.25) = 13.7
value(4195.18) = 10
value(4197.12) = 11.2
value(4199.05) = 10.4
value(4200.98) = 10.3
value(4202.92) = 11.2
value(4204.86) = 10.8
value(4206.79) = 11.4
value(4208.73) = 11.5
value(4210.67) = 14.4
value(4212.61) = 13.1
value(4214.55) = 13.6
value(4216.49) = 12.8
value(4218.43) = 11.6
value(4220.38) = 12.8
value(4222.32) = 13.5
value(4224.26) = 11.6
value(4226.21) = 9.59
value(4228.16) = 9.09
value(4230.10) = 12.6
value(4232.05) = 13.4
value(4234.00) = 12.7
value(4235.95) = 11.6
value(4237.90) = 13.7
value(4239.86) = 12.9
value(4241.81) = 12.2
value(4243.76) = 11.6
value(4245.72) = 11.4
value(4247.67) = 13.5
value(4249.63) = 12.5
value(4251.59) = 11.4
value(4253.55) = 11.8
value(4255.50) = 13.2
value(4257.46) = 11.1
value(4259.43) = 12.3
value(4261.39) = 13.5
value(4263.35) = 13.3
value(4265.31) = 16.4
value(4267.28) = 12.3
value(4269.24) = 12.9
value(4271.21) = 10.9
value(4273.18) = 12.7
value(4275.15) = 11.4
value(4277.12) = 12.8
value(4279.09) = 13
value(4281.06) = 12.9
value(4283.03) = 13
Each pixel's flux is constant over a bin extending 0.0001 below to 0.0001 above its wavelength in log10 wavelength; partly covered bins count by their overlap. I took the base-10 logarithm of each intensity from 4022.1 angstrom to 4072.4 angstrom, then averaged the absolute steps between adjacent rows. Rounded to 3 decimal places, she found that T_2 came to 0.053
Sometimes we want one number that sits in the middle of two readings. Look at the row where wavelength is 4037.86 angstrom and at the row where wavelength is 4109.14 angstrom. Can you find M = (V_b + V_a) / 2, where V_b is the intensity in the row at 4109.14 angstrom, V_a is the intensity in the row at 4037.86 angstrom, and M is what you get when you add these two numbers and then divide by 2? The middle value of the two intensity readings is 12.0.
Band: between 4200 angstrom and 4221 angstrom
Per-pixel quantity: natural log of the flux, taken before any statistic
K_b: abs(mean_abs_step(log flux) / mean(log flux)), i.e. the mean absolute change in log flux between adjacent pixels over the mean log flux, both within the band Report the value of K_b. 0.032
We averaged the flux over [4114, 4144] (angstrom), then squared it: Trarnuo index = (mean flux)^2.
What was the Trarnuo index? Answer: 144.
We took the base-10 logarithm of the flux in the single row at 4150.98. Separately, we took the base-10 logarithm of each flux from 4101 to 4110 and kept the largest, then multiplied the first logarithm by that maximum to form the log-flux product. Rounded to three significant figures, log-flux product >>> 1.11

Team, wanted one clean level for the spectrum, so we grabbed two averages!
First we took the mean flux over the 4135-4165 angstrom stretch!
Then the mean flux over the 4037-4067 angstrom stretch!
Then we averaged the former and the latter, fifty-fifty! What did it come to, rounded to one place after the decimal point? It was 11.6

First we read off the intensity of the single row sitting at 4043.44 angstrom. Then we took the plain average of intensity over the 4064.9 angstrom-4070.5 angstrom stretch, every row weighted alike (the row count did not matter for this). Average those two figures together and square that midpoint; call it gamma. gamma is 147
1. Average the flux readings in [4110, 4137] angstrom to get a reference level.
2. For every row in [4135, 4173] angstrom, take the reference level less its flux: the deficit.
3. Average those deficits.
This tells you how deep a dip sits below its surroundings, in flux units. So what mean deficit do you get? 0.5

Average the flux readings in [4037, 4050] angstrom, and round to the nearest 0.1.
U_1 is 11.1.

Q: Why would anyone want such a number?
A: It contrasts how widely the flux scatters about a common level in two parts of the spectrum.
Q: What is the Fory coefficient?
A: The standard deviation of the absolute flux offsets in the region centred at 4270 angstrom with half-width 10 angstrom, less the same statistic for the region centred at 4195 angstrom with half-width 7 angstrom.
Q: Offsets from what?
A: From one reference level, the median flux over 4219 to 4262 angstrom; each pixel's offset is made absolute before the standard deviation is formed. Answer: 0.4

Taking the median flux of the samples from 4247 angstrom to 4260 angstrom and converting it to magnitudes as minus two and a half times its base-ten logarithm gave -2.72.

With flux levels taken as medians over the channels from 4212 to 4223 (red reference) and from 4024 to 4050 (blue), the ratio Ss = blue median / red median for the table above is 0.90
